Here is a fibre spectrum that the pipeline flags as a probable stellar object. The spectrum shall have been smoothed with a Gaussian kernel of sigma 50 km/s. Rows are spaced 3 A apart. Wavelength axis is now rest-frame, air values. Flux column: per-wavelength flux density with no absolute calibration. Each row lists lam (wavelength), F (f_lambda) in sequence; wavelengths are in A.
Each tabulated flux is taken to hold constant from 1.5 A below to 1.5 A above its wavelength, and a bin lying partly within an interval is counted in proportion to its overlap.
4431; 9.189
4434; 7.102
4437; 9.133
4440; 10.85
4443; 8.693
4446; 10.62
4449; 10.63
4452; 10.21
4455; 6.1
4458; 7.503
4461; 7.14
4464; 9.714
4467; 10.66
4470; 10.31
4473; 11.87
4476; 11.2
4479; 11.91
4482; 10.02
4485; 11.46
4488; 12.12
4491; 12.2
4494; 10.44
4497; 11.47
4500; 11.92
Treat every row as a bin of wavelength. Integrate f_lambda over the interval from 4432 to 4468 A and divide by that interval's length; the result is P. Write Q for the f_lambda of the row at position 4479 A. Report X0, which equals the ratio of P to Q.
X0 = 0.8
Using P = 9.0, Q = 11.91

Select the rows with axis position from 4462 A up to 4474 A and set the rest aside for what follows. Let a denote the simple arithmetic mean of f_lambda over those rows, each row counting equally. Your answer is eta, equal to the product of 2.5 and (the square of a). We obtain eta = 283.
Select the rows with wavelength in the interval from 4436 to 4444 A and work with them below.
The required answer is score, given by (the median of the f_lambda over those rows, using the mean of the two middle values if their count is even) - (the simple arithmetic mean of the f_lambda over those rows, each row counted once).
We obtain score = -0.43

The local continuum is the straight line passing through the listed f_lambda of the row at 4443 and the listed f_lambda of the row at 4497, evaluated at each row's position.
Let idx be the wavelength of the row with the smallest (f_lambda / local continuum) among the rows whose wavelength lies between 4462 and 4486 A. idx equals 4482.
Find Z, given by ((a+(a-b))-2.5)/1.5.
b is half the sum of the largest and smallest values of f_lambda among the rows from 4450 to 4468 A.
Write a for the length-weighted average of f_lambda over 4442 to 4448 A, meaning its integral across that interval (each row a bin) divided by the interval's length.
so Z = 5.8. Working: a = 9.8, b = 8.4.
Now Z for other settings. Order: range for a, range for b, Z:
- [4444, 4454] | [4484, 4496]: 4.4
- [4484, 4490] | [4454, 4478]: 8.1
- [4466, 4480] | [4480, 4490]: 5.9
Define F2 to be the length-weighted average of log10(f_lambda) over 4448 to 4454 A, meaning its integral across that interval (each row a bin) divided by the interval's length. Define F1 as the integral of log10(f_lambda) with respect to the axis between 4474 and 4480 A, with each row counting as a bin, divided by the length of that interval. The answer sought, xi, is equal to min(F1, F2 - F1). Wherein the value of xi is -0.06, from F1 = 1.06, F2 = 1.00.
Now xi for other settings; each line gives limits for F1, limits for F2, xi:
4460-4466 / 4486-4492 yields 0.15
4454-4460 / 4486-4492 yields 0.25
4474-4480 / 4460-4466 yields -0.13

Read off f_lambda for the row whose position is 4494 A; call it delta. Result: 10.44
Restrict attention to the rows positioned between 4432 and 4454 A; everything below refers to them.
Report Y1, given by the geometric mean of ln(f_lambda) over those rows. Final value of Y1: 2.25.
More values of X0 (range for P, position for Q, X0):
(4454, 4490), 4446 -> 0.9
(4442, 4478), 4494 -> 0.9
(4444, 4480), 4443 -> 1.1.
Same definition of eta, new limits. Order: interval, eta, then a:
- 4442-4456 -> 214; 9.3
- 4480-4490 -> 314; 11.2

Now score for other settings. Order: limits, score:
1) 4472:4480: 0.21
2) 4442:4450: 0.64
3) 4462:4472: 0.08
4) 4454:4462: 0.23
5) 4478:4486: 0.33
